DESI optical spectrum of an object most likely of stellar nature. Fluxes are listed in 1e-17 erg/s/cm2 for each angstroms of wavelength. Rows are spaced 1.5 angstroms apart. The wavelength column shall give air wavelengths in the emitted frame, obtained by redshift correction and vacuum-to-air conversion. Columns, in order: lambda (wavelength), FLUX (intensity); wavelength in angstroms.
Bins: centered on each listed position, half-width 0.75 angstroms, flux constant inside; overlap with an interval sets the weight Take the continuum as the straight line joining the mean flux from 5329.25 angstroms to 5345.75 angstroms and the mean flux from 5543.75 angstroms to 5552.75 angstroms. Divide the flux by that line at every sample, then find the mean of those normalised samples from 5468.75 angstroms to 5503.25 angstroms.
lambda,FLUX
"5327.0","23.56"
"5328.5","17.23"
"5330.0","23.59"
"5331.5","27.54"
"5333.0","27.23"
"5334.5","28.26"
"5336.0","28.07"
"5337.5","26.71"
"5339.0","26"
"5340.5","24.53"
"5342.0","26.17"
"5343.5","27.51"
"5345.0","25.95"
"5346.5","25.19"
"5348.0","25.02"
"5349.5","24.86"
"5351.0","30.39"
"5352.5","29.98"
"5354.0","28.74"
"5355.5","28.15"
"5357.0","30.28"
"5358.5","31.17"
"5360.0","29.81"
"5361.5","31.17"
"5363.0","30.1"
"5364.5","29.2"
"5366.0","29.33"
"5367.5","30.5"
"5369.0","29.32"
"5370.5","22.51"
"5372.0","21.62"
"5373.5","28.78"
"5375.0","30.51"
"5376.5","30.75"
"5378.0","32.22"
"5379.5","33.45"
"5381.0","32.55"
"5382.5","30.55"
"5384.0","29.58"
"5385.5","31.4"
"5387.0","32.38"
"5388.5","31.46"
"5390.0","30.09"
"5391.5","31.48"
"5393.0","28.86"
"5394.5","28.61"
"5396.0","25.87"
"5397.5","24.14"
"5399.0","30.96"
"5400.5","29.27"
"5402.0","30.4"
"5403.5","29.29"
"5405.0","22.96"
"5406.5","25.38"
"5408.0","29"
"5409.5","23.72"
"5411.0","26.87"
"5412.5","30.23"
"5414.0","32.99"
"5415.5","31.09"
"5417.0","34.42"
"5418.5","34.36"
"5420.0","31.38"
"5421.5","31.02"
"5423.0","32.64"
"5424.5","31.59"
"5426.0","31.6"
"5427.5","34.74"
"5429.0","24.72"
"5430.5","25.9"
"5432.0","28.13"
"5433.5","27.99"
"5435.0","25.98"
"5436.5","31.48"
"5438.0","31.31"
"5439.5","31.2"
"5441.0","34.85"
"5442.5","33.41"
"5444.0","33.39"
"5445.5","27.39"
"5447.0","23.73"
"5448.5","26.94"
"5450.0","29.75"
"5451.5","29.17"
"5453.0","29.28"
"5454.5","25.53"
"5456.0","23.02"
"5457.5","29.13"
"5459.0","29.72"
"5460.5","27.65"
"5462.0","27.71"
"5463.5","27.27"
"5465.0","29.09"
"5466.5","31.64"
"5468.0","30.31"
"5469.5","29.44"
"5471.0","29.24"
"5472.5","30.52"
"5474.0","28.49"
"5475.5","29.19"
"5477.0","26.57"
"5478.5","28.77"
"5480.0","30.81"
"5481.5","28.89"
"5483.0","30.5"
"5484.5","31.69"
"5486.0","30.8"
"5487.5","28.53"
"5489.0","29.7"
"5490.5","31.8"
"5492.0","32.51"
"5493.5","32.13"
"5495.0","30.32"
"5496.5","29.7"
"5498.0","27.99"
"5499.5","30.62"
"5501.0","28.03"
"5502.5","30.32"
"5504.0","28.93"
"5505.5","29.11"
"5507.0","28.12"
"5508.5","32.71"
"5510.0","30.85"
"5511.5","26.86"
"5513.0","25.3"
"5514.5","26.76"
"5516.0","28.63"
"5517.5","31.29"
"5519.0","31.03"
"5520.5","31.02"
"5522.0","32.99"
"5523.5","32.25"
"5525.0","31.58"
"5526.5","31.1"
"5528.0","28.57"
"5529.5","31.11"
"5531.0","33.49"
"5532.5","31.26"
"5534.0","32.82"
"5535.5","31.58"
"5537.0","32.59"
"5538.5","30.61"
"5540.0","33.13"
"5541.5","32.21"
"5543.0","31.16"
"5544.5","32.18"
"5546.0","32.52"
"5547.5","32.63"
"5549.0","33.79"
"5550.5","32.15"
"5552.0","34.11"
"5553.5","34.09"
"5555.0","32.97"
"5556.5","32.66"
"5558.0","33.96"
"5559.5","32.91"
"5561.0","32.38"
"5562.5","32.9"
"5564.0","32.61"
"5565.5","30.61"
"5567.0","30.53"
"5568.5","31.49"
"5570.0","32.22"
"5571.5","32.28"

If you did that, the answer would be 0.96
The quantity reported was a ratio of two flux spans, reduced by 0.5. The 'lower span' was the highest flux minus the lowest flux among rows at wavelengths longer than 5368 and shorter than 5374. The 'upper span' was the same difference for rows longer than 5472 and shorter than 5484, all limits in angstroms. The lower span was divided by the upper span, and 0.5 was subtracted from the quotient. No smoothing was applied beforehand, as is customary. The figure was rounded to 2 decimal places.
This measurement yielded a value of 1.32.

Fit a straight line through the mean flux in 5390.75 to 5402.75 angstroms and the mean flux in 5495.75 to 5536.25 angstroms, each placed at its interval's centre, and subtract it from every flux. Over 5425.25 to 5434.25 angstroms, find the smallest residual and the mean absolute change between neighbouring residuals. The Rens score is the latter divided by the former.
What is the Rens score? -0.76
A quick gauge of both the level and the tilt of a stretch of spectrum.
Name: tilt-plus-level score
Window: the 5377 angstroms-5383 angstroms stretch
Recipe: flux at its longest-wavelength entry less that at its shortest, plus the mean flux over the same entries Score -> 31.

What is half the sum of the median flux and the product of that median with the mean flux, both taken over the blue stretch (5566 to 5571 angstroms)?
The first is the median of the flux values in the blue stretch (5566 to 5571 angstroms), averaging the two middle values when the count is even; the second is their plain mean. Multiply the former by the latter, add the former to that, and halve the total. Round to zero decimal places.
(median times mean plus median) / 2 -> 510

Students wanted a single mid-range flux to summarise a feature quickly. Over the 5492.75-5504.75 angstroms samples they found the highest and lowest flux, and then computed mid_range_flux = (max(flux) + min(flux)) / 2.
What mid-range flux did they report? 30.1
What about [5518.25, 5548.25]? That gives 31.0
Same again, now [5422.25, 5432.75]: 29.7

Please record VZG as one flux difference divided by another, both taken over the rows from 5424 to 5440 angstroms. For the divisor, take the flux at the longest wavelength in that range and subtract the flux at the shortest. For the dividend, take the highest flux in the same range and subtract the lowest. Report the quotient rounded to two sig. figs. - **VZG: -26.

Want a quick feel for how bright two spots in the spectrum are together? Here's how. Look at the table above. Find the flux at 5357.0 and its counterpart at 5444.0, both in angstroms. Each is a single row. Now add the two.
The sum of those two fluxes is 64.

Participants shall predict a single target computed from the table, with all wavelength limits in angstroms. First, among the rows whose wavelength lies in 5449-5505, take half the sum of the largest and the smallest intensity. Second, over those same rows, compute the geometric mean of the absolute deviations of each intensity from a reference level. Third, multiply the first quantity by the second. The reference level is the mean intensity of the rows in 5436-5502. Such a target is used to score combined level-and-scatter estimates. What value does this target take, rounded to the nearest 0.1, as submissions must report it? 24.0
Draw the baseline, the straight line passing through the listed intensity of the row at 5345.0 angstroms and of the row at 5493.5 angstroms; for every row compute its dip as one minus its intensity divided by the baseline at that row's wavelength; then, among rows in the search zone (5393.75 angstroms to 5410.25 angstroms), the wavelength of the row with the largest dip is 5405.0 angstroms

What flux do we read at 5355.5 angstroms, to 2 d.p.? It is 28.15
